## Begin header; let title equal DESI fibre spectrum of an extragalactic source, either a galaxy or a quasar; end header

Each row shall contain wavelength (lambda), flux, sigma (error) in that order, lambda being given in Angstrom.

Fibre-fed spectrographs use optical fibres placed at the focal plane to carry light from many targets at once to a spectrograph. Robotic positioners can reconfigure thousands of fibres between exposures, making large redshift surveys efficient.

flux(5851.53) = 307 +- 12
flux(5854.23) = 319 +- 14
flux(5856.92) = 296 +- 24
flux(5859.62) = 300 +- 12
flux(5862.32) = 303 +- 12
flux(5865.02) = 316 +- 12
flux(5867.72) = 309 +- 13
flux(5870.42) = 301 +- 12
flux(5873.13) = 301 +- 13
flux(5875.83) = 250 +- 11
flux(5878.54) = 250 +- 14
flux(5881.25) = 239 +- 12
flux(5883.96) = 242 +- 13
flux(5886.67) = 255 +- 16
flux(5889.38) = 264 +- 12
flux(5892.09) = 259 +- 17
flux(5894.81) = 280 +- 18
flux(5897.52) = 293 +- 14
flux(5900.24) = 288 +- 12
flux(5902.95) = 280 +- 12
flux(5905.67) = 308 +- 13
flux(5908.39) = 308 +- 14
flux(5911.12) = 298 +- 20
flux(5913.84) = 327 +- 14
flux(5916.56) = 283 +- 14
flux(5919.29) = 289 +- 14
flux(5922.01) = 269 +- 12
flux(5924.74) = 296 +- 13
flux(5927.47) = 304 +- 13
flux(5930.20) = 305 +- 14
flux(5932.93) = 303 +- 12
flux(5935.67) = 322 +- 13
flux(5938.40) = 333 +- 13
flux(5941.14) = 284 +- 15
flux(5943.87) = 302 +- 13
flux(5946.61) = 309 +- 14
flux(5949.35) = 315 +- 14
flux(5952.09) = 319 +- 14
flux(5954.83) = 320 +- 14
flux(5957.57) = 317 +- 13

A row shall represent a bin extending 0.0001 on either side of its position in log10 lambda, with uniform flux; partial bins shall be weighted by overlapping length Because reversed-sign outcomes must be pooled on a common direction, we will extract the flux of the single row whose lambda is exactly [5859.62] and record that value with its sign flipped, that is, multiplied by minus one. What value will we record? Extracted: -300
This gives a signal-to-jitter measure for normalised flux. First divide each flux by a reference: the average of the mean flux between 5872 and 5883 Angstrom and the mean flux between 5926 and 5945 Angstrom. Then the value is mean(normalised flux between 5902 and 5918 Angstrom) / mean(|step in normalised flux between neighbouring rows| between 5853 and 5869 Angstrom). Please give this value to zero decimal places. 30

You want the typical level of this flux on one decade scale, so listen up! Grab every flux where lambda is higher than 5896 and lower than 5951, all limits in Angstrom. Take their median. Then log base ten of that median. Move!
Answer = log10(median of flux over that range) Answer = 2.48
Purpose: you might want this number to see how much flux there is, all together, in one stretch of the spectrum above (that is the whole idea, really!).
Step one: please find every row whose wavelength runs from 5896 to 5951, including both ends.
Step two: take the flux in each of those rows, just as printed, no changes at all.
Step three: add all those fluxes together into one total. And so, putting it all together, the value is 6016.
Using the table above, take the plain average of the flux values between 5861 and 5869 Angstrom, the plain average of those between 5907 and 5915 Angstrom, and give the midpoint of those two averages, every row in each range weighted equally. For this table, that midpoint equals 310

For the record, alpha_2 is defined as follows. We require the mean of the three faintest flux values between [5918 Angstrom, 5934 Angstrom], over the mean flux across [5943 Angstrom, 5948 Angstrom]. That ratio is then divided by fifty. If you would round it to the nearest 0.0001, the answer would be 0.0186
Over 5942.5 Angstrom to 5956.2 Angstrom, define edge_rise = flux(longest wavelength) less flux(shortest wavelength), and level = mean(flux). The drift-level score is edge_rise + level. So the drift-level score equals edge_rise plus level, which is 331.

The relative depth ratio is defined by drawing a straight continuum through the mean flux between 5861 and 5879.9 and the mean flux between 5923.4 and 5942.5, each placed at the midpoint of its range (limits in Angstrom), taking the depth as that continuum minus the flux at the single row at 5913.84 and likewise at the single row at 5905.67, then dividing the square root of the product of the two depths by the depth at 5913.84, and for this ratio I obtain -0.58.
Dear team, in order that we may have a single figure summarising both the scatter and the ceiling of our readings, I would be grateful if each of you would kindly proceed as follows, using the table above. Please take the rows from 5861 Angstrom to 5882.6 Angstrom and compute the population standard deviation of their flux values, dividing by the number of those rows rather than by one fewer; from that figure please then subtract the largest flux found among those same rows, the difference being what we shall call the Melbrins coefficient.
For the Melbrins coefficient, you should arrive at -286.6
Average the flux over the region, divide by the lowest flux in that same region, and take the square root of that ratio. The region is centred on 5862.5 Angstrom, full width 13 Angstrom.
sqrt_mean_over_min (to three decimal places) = 1.015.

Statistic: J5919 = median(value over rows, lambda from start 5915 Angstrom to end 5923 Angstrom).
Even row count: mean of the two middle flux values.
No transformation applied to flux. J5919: 283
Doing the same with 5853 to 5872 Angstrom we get 303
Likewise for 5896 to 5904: 288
